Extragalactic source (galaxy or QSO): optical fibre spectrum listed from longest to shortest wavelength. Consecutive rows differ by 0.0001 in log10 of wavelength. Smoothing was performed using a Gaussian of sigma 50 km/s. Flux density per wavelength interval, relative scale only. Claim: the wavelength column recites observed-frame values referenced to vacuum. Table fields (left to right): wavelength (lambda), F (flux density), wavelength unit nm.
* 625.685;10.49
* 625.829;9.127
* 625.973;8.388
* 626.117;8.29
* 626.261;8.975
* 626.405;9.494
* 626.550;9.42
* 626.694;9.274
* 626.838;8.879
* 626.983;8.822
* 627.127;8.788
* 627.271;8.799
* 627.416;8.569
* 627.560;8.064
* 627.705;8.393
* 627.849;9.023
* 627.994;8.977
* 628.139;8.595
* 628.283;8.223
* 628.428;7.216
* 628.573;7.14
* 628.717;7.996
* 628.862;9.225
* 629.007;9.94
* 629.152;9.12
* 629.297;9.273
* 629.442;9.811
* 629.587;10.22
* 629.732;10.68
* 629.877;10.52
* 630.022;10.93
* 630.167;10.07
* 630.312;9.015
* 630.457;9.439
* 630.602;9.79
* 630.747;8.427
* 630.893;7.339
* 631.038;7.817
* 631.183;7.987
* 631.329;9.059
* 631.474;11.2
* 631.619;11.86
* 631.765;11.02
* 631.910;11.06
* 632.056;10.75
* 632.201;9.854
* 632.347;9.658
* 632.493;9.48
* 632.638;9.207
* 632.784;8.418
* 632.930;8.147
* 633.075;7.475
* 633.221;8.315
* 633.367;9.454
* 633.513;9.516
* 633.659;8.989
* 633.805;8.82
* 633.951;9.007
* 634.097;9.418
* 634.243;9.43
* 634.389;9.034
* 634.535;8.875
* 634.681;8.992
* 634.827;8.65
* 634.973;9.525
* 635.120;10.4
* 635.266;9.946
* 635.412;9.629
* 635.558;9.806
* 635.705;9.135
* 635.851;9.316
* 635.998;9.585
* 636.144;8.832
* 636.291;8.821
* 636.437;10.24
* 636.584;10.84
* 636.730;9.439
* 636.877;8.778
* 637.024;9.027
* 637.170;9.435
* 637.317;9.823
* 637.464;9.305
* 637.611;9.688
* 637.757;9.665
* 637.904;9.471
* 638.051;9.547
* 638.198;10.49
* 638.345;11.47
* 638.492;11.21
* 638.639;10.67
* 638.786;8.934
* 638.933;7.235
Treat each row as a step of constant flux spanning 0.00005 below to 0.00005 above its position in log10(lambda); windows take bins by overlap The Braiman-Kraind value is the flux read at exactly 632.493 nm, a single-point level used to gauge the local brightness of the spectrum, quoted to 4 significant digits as 9.480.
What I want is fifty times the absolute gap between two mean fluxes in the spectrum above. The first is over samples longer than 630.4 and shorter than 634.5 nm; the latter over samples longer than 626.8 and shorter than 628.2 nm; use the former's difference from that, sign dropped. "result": 30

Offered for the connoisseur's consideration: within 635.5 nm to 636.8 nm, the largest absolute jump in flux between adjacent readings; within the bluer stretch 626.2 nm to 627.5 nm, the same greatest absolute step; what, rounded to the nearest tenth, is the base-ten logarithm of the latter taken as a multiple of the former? -0.4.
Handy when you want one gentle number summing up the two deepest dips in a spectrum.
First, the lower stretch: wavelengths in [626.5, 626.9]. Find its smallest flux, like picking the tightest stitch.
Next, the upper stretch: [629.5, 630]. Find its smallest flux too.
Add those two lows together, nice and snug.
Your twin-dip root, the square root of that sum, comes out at 4.37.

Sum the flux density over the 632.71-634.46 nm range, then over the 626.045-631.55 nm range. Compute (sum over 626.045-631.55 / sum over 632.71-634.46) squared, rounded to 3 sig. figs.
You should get 10.5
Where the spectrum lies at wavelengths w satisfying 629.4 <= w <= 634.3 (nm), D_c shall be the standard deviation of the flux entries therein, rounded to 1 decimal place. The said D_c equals 1.1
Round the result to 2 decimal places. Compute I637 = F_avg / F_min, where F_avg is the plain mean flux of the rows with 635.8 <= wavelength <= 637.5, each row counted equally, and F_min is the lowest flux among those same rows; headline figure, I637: 1.08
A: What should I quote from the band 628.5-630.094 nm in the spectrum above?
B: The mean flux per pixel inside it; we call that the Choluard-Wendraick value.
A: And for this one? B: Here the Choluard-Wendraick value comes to 9.53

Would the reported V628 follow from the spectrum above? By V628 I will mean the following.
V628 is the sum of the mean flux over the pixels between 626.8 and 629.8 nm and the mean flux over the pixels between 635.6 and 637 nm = 18.3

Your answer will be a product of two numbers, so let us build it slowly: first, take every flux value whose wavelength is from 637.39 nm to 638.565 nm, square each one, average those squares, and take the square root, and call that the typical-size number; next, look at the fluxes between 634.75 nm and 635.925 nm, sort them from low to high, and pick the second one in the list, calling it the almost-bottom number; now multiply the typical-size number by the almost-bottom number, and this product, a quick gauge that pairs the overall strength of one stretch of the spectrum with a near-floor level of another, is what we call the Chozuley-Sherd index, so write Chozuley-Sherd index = 93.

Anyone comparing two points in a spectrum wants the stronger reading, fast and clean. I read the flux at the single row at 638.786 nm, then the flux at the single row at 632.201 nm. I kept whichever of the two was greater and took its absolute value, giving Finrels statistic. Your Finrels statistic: 9.9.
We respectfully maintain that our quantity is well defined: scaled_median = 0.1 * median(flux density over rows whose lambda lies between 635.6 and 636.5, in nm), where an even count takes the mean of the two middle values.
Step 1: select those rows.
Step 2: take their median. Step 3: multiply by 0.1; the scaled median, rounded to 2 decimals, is 0.92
